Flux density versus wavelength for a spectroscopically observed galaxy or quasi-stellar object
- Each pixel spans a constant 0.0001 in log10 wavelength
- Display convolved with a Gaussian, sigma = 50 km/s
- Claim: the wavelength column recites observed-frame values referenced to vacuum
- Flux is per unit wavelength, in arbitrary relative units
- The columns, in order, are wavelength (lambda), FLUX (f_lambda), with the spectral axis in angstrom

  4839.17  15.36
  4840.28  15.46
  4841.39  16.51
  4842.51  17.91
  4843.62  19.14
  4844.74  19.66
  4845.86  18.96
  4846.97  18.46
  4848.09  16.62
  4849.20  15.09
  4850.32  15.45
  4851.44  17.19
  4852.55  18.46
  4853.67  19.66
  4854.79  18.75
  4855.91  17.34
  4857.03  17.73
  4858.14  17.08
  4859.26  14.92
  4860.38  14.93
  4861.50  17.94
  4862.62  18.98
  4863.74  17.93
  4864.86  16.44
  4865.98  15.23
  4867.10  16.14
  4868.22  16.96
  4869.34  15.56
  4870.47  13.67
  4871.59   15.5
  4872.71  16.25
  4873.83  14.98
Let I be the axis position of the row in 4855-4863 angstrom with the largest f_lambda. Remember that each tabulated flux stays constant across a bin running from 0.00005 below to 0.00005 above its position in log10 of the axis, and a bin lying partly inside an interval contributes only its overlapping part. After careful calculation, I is 4862.62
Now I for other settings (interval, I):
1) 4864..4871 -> 4868.22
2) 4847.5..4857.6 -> 4853.67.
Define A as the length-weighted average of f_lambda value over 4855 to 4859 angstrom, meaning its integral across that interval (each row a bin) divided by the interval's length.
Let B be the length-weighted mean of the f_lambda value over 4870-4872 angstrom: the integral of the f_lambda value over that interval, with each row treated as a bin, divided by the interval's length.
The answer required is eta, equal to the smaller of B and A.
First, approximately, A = 17.3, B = 14.6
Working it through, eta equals 14.57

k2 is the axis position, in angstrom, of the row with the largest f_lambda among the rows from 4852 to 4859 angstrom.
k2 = 4853.67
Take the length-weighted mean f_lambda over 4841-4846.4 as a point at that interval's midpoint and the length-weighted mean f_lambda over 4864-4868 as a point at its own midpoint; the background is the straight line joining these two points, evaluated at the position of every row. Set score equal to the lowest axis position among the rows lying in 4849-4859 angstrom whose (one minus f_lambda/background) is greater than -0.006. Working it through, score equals 4849.20 angstrom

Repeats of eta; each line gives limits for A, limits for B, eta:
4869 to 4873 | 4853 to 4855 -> 15.14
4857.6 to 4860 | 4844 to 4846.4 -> 15.90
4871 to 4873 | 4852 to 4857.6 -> 15.82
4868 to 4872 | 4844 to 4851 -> 15.27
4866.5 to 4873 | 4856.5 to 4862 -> 15.65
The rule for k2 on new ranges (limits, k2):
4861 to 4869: 4862.62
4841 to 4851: 4844.74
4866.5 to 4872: 4868.22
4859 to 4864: 4862.62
